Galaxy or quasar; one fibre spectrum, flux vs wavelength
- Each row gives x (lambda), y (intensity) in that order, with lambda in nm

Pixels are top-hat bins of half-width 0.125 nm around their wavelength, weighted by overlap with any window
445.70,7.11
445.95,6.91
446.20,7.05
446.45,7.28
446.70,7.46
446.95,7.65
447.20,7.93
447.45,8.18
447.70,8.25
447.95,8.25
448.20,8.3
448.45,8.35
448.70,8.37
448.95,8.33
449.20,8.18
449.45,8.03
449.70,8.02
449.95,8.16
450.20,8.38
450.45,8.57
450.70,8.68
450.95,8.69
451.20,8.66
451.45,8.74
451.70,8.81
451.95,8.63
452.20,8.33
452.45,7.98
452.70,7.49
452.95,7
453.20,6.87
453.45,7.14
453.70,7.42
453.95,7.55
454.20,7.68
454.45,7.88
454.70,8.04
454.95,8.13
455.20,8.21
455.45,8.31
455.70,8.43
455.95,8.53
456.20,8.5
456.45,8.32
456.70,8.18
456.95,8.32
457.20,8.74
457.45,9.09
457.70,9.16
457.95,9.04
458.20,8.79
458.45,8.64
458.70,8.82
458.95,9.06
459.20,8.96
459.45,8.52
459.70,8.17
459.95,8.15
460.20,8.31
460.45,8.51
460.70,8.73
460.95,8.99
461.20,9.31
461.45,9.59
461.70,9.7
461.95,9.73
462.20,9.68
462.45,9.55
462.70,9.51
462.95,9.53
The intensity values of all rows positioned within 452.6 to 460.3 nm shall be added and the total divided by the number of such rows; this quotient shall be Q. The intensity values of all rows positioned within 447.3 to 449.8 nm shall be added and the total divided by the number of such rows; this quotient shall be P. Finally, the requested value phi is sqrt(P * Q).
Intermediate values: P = 8.2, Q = 8.2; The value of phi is 8.23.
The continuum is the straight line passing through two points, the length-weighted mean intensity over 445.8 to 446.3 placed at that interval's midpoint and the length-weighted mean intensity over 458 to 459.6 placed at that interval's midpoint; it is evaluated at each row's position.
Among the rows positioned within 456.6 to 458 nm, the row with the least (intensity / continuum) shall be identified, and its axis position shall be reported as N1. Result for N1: 456.70 nm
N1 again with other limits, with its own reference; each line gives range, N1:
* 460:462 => 460.20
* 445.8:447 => 445.95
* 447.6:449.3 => 449.20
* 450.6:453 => 452.95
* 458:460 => 459.95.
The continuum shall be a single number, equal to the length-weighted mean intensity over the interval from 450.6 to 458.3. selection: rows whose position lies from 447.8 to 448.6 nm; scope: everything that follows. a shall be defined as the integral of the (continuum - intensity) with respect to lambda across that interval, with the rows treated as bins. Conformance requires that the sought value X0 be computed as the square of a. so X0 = 0.00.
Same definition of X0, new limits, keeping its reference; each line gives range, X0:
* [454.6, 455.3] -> 0.01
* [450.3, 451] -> 0.08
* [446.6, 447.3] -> 0.15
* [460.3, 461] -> 0.11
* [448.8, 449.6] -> 0.00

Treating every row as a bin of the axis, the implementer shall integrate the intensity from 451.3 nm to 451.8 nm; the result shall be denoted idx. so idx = 4.4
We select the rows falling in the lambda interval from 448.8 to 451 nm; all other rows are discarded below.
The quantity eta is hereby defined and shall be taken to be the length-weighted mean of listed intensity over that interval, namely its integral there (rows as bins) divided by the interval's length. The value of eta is 8.3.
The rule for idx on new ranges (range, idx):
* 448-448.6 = 5.0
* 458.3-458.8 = 4.4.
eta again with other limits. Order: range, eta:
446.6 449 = 8.1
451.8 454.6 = 7.6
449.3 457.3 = 8.1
